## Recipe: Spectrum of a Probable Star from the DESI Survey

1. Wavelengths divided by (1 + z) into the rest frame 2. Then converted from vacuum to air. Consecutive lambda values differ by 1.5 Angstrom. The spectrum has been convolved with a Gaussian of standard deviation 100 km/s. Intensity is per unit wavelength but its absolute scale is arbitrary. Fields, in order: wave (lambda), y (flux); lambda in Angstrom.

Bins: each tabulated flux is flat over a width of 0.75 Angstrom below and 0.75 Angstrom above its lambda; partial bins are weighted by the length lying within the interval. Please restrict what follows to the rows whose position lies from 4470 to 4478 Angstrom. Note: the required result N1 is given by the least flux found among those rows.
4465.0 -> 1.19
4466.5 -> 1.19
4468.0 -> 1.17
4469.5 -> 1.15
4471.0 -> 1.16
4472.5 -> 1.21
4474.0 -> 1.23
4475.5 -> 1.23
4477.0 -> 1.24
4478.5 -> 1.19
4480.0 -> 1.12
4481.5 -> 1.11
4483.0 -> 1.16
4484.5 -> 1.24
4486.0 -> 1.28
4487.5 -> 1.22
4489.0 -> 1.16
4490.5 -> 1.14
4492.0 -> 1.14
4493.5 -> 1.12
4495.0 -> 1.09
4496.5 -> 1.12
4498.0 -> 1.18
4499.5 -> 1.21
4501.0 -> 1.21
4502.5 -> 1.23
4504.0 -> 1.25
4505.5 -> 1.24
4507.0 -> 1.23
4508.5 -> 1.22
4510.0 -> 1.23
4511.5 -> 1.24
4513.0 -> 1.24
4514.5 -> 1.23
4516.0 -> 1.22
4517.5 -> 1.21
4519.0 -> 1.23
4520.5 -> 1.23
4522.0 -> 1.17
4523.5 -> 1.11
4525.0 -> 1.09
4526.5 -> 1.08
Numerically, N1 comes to 1.16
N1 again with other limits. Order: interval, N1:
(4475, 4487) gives 1.11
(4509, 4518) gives 1.21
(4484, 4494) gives 1.12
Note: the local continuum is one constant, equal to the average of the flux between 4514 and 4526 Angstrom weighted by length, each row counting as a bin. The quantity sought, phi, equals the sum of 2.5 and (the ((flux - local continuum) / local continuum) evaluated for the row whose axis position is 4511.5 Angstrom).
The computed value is 2.55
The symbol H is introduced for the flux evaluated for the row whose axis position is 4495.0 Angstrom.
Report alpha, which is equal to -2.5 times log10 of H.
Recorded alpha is -0.09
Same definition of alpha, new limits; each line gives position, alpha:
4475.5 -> -0.22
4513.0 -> -0.23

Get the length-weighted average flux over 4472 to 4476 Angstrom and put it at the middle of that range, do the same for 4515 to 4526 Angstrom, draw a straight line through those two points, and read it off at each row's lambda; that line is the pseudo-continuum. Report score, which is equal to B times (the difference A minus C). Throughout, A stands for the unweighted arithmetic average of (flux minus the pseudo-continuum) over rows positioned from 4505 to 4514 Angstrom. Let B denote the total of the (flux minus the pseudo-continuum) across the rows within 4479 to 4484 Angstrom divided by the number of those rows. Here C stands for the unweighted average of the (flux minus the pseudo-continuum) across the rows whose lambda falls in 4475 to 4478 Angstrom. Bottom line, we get -0.0026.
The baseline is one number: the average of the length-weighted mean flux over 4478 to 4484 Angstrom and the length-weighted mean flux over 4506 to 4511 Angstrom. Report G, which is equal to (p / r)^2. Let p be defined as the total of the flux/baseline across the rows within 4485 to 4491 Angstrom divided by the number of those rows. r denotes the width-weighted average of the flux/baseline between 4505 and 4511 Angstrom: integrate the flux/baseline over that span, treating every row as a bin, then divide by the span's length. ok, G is 0.95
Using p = 1.010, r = 1.04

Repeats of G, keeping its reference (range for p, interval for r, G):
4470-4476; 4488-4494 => 1.11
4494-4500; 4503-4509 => 0.87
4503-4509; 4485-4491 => 1.05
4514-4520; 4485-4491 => 1.03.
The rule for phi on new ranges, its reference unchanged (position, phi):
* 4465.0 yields 2.51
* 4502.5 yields 2.54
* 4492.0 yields 2.46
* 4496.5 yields 2.45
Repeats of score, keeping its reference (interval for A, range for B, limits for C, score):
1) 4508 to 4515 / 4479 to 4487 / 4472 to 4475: -0.0016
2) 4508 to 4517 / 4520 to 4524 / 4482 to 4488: -0.0002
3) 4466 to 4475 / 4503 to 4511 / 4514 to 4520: -0.0035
